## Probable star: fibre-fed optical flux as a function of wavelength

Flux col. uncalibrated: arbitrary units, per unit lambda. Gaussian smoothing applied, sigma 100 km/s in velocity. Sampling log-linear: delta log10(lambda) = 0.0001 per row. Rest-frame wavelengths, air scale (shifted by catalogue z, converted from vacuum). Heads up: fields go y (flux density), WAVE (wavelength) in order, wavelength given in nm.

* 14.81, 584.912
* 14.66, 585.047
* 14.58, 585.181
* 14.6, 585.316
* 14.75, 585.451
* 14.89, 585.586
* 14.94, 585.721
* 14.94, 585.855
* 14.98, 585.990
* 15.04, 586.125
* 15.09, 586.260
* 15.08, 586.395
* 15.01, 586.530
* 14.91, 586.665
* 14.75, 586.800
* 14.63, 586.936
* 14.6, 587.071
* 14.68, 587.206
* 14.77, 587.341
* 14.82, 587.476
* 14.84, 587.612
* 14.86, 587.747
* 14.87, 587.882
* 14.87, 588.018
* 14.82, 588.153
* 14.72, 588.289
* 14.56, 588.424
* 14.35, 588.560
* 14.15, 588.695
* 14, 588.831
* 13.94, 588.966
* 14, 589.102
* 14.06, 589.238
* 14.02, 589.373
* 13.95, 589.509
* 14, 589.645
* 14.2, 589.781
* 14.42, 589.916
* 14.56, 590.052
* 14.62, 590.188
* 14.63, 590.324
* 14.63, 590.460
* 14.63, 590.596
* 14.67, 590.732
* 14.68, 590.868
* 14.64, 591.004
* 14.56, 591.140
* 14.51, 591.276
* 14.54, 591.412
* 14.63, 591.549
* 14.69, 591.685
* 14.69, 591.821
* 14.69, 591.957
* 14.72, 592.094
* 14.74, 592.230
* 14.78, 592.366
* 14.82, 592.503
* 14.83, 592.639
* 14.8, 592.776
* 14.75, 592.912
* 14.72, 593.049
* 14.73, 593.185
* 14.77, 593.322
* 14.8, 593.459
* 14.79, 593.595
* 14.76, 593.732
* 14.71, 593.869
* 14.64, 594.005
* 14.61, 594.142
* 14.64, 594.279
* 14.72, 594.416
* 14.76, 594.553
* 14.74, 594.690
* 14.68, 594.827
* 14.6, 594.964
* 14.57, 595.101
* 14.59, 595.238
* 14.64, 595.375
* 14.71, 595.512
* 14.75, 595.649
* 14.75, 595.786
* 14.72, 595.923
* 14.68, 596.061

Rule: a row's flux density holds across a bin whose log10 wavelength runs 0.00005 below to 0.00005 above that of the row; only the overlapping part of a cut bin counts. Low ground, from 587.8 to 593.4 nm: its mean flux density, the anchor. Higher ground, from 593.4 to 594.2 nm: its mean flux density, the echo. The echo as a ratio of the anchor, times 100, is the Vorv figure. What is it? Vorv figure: 101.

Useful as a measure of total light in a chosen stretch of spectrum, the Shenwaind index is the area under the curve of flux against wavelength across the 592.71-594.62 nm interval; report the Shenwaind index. 28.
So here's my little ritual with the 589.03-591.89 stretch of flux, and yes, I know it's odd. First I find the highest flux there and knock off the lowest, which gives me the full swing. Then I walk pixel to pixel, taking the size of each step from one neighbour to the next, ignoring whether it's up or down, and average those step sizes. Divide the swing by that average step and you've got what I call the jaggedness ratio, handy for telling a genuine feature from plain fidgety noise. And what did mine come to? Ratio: 12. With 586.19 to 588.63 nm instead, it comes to 10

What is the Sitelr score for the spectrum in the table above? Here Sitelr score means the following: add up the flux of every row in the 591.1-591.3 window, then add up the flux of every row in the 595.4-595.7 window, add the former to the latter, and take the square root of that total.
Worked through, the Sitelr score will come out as 7.65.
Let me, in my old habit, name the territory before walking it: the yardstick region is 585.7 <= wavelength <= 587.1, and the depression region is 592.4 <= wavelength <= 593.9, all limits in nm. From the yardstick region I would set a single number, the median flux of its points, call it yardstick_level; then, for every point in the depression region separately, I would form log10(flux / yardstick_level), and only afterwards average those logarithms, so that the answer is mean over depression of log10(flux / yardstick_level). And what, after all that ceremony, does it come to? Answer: -0.0049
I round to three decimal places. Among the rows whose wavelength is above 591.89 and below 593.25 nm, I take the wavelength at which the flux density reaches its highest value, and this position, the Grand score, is 592.639 nm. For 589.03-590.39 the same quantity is 590.324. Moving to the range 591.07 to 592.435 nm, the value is 592.366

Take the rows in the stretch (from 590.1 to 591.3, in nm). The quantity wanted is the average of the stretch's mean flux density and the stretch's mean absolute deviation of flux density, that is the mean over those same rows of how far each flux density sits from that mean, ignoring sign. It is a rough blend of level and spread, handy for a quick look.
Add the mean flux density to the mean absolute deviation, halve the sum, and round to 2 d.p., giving 7.33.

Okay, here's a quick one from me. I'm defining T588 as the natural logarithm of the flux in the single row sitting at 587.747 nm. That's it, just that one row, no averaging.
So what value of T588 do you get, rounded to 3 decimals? 2.699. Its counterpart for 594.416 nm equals 2.689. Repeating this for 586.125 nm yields 2.711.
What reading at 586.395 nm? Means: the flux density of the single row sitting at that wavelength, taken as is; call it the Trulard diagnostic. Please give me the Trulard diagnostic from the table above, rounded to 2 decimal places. 15.08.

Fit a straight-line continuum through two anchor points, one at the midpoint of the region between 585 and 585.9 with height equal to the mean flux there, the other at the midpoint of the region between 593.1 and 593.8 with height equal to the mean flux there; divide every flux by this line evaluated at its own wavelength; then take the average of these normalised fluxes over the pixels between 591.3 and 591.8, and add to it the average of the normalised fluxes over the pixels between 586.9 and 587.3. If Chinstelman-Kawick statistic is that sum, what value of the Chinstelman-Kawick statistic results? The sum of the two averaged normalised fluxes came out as 1.98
